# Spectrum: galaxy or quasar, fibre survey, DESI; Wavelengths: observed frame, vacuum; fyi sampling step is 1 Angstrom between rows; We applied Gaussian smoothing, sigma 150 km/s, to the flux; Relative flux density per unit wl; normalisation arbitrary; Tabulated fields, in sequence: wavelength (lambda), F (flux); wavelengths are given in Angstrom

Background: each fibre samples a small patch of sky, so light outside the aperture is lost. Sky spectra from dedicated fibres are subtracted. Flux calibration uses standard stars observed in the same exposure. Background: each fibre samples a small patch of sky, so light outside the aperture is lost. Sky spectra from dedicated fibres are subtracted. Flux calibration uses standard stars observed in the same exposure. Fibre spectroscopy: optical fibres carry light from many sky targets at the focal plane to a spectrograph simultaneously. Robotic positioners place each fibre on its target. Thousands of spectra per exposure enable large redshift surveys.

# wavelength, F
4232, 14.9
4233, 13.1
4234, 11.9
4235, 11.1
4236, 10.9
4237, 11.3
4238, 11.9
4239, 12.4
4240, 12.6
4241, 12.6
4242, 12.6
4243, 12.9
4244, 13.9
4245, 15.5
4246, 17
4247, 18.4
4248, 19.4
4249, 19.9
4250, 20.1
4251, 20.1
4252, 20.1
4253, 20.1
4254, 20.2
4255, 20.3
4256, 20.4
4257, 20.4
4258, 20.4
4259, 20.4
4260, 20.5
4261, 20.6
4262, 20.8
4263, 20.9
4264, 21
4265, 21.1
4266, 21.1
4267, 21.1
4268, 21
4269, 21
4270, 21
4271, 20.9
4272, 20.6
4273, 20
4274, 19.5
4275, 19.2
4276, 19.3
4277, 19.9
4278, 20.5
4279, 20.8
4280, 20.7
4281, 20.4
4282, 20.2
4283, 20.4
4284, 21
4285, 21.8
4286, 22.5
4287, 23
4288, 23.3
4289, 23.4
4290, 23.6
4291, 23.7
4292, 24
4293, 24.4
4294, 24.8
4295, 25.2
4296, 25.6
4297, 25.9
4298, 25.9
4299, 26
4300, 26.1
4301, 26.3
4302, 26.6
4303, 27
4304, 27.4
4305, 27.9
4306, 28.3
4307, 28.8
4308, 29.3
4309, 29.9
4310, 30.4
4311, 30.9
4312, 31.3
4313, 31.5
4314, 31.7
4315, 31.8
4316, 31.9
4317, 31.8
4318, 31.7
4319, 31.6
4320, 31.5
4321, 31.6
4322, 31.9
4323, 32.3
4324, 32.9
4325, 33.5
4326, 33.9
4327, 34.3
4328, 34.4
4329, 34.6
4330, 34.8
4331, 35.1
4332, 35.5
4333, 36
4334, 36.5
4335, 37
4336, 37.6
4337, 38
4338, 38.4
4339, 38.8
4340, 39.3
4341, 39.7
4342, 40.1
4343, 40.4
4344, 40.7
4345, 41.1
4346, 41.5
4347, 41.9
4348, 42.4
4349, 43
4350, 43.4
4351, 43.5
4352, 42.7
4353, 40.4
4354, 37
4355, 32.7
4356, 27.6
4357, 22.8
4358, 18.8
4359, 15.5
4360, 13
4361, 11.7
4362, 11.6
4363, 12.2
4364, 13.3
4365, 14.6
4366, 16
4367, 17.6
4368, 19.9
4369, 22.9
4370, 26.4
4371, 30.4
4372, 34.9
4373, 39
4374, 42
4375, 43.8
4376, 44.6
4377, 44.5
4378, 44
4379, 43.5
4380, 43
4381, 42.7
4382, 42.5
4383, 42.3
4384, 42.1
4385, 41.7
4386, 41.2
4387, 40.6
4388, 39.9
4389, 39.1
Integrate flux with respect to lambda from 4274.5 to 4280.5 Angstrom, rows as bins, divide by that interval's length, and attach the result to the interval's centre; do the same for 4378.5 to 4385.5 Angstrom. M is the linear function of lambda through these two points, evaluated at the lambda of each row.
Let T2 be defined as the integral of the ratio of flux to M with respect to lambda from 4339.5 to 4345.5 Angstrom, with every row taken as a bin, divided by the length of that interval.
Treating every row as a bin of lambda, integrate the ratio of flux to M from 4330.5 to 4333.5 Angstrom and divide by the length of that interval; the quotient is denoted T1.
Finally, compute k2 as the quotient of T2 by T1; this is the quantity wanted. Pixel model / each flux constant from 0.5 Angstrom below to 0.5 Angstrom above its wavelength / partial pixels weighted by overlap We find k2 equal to 1.06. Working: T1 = 1.12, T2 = 1.18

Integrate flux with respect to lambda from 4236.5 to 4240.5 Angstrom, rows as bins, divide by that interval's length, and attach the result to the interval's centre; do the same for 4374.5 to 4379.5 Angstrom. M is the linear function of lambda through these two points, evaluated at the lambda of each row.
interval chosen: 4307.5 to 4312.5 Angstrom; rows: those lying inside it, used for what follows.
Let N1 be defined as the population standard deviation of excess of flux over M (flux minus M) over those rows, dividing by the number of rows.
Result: 0.38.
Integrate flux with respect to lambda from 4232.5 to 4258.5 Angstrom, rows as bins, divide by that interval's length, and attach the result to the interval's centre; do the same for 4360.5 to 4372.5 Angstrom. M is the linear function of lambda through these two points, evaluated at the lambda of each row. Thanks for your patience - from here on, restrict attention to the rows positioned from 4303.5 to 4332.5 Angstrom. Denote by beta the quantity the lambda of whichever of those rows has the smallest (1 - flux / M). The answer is 4332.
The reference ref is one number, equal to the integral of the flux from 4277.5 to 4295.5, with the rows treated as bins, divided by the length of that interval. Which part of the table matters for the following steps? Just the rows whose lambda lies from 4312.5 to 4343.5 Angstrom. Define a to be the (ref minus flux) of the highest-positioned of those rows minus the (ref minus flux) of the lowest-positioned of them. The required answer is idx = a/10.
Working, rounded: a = -8.9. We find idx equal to -0.89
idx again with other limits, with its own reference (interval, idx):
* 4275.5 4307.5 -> -0.95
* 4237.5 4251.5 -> -0.82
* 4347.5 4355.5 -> 0.97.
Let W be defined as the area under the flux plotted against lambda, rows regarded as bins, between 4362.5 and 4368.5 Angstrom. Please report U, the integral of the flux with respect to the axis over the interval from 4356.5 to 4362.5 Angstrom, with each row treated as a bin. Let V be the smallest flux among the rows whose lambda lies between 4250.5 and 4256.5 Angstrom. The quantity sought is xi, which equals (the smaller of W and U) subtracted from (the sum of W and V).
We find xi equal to 20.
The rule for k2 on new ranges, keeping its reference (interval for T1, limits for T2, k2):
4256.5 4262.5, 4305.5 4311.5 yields 0.87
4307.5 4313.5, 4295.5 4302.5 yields 0.94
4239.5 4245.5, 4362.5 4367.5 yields 0.36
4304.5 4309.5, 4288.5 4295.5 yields 0.95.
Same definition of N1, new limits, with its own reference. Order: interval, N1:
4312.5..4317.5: 0.23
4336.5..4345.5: 0.41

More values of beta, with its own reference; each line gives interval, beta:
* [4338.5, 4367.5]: 4351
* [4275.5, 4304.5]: 4304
